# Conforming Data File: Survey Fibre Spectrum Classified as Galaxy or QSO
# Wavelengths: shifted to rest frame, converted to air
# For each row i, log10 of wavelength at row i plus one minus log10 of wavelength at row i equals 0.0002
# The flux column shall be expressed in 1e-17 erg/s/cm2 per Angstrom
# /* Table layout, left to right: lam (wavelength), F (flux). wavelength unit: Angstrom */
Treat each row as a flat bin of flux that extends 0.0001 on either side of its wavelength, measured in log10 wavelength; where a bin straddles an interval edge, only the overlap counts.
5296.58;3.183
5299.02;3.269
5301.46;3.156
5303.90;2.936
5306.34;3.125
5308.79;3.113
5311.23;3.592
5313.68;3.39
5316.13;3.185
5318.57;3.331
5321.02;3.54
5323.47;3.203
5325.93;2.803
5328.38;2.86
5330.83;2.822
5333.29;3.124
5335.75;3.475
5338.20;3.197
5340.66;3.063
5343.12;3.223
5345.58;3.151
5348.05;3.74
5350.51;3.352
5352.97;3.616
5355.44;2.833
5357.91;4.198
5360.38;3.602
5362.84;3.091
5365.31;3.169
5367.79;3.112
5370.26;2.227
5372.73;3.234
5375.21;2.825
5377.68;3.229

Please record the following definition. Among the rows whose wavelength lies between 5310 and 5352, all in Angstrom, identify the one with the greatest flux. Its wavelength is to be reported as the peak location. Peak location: 5348.05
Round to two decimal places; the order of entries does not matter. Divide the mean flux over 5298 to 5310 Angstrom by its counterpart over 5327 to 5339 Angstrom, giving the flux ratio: 1.01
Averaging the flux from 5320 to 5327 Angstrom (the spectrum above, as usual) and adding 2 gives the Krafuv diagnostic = 5.18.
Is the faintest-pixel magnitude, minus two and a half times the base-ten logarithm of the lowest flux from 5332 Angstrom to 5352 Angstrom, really -1.22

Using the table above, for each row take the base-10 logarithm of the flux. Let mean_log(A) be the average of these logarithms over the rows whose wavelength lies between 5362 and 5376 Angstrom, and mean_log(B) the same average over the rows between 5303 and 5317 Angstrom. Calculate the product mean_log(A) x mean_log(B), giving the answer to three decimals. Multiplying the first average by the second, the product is 0.236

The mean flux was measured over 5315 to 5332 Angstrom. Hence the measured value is 3.11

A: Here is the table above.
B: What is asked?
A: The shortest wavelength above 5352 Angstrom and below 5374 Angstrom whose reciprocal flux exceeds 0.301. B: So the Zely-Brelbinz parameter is 5355.44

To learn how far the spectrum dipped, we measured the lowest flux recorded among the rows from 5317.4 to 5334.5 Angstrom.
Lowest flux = 2.803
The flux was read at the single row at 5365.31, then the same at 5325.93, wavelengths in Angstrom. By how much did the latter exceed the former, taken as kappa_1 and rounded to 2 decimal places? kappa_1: -0.37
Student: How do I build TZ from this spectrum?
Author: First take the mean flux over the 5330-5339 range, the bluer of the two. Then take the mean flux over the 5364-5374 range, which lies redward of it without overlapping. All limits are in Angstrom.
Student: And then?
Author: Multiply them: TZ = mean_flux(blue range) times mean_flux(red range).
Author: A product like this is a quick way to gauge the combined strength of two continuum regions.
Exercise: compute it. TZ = 9.3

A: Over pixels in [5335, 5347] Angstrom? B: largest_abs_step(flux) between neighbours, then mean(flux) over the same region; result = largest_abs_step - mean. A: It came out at -2.9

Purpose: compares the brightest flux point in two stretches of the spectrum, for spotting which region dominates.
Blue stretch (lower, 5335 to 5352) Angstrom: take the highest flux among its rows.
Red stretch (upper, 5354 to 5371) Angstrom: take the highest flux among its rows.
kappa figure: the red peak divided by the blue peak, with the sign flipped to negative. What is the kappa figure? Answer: -1.12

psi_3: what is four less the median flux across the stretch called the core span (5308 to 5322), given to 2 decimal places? 0.64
